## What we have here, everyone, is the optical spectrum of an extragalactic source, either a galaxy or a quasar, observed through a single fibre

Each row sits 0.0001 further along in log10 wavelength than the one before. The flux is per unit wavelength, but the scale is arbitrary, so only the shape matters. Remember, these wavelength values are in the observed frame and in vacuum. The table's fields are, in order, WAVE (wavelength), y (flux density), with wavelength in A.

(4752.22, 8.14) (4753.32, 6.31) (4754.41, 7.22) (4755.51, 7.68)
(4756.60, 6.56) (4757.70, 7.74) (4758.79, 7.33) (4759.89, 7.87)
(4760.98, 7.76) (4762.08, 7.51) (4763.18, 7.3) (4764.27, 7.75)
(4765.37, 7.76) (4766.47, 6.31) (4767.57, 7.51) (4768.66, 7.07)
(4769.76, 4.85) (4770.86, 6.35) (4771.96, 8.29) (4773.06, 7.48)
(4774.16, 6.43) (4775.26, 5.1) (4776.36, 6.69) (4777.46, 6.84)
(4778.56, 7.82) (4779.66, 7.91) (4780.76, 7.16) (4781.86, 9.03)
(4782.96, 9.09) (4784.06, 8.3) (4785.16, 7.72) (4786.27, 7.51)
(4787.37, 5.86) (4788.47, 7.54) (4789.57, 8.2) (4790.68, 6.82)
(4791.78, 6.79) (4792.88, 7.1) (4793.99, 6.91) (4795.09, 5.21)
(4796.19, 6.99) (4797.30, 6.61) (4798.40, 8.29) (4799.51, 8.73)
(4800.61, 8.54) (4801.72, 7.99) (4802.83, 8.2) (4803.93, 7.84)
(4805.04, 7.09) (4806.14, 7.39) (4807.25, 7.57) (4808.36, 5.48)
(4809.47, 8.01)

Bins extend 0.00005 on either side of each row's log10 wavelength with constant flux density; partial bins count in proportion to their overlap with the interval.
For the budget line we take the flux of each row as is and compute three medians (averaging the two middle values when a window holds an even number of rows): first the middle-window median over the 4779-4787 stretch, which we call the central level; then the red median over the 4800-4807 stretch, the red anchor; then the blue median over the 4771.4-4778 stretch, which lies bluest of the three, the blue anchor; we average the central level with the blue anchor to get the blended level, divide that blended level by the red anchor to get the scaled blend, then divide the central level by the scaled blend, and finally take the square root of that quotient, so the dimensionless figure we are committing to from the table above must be 2.92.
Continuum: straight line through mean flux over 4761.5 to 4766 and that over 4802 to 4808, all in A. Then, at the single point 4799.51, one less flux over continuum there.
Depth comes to -0.15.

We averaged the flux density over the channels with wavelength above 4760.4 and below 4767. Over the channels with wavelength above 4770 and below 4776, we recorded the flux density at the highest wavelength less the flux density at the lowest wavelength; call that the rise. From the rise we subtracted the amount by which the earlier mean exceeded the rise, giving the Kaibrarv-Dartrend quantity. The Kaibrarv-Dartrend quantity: -10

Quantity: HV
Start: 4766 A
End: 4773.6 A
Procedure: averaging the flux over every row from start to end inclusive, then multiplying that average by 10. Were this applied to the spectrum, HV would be 68.4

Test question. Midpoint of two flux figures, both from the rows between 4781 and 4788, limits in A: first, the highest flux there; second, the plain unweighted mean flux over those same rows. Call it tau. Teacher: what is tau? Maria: 8.5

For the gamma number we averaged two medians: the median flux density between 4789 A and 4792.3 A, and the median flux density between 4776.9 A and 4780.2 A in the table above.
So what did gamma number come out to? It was 7.32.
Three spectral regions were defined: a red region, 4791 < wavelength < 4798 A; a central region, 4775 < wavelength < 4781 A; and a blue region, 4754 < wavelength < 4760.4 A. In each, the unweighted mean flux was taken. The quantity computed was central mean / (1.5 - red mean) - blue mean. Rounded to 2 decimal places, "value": -8.76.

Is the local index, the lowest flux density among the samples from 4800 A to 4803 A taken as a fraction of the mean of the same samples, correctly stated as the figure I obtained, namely 0.97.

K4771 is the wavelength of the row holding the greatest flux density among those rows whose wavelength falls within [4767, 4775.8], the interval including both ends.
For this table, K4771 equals 4771.96 A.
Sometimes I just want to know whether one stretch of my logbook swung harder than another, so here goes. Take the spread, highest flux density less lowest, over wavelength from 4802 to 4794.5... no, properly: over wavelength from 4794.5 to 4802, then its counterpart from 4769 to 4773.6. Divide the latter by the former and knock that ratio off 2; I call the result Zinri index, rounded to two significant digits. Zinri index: 1.0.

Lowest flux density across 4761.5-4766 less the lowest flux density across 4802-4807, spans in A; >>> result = 0.2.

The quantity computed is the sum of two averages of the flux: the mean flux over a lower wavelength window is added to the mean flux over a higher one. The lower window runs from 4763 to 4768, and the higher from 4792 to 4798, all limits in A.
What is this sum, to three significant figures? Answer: 13.9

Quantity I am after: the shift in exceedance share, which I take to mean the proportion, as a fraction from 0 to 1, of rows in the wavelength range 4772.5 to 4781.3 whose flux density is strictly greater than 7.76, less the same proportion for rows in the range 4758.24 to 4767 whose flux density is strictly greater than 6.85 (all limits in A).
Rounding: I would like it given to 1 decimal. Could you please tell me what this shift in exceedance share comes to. -0.6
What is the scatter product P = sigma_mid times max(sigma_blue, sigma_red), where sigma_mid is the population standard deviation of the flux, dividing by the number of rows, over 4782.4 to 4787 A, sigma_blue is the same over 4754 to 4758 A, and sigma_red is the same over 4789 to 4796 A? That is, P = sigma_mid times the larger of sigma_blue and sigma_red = 0.54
